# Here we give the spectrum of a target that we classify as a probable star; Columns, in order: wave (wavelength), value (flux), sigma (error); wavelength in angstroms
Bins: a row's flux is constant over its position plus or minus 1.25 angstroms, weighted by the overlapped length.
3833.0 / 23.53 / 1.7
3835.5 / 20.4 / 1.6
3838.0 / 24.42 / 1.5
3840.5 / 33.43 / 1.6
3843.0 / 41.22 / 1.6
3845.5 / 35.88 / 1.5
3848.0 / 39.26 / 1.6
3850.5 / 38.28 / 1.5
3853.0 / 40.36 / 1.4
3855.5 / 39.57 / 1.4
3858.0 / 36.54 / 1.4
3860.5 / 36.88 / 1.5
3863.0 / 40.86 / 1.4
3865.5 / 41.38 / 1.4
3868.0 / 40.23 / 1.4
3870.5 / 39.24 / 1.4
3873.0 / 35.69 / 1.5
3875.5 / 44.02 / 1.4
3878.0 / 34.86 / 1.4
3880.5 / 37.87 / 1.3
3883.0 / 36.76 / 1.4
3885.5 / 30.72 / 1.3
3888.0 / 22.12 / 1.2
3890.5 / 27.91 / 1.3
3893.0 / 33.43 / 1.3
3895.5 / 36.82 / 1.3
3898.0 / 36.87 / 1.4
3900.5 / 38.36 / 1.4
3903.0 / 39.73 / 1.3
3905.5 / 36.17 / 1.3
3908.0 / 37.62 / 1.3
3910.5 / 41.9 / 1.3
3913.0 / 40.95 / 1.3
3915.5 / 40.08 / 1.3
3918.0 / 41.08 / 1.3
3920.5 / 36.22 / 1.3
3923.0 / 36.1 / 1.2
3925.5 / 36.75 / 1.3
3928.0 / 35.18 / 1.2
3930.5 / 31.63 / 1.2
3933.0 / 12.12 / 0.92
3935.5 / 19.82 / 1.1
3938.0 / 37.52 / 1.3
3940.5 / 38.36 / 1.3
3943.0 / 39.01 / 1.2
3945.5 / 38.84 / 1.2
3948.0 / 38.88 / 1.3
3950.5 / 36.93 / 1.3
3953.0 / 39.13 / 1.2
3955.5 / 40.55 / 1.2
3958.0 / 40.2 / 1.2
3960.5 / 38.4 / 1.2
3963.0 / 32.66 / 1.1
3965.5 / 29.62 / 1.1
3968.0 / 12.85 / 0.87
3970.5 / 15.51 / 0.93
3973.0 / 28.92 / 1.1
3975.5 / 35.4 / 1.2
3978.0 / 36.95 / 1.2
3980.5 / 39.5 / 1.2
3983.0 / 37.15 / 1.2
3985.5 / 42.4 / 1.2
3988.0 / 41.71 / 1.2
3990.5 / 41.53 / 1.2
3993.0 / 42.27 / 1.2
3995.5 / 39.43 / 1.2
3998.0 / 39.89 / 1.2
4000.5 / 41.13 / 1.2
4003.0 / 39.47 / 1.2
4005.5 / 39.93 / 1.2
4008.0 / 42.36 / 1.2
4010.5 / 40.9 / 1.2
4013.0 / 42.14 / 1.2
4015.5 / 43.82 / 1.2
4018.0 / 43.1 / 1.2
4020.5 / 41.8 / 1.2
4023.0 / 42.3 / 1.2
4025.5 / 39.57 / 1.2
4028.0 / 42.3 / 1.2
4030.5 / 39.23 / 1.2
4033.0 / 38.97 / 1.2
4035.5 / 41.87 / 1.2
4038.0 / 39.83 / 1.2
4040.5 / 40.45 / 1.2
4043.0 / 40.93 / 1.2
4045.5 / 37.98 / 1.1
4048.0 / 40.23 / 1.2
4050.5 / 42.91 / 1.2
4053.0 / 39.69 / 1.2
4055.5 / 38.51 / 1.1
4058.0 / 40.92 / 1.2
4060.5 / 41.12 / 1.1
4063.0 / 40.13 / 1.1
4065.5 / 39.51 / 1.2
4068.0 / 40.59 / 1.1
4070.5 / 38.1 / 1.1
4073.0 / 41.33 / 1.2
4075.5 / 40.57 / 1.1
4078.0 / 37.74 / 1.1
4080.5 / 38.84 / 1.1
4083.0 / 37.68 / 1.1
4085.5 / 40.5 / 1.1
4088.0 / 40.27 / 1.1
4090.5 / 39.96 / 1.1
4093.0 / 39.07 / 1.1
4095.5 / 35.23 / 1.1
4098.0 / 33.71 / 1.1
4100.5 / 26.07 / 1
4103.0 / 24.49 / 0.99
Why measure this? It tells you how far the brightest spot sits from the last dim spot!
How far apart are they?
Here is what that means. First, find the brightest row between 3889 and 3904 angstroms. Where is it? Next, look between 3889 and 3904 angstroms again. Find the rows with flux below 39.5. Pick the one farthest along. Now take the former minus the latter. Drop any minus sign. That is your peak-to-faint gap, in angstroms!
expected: 2.5 angstroms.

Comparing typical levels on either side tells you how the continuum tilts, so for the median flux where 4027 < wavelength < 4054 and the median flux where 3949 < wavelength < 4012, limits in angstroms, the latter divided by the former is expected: 0.98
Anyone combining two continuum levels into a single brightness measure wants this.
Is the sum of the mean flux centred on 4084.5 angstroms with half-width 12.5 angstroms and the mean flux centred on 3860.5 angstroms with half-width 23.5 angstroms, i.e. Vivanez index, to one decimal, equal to 76.8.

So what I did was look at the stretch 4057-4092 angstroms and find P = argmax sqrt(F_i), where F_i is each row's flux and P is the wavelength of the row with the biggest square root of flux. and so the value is 4073.0 angstroms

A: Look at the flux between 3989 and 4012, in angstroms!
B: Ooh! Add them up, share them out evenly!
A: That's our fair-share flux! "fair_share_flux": 40.8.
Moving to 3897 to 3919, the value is 39.2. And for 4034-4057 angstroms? 40.3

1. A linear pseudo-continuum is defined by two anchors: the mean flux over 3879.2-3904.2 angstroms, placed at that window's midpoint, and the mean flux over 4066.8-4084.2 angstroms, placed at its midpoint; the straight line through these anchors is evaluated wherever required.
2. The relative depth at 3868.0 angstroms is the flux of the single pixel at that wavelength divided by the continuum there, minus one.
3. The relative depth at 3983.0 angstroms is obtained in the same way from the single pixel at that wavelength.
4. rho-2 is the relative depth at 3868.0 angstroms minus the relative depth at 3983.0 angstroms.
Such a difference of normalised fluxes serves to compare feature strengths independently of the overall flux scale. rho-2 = 0.19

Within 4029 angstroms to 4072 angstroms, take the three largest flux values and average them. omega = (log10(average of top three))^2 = 2.63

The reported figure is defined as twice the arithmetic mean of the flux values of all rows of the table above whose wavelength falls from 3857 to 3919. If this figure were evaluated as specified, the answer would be 74.2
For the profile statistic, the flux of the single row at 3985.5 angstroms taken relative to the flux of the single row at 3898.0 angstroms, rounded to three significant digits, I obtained 1.15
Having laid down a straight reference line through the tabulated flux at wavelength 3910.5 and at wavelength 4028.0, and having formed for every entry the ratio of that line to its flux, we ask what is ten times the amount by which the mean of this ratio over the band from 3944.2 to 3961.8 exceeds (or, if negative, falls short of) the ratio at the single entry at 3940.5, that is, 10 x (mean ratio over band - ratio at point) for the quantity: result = -0.2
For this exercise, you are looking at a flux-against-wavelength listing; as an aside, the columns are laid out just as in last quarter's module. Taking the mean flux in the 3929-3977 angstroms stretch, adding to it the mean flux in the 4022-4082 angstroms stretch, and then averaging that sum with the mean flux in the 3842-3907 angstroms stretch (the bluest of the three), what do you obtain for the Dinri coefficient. 54.5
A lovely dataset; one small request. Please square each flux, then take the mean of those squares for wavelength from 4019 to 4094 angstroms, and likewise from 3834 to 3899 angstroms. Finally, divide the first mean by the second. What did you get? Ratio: 1.24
